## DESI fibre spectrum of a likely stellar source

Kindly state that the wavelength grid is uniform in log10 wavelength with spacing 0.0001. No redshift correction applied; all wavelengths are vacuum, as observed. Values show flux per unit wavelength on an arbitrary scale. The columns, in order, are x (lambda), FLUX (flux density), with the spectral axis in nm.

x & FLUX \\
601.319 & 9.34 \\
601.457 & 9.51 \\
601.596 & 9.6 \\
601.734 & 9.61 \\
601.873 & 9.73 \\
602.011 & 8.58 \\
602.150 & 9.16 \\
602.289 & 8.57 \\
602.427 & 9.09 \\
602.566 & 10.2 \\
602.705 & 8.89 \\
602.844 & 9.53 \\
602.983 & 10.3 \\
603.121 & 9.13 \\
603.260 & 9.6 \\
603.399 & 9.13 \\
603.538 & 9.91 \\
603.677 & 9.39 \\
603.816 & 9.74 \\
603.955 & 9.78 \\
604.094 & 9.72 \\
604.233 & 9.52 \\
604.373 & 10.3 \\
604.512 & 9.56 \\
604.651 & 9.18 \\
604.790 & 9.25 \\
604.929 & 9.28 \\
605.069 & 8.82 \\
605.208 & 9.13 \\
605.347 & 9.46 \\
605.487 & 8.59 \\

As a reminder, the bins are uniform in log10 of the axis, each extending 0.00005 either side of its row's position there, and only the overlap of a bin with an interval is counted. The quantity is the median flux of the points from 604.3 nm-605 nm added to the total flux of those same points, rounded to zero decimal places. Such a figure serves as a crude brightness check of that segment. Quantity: 57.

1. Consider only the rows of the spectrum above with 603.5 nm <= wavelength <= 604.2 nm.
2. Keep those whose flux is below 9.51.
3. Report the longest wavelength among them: 603.677 nm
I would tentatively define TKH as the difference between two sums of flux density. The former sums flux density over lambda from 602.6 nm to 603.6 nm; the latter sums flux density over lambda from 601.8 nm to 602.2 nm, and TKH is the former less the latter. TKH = 39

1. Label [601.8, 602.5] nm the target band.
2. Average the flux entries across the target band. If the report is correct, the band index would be 9.03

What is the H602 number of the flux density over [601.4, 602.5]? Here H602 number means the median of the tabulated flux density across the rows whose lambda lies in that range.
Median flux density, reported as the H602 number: 9.3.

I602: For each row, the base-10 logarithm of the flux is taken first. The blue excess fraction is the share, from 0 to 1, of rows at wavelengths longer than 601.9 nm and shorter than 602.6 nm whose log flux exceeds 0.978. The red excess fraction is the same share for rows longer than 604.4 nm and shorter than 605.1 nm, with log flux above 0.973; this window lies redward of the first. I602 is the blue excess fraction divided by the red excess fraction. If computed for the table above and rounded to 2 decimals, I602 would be 1.00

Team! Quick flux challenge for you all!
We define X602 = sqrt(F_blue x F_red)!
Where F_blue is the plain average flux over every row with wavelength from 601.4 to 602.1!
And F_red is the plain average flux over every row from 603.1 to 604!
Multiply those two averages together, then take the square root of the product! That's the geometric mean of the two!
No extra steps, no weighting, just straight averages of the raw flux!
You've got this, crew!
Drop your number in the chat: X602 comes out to 9.47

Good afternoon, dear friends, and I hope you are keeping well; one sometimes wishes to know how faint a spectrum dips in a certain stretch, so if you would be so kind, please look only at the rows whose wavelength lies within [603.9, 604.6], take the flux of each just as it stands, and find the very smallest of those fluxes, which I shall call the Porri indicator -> 9.52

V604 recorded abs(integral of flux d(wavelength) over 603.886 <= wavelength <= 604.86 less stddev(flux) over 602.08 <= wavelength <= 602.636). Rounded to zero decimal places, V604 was 9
